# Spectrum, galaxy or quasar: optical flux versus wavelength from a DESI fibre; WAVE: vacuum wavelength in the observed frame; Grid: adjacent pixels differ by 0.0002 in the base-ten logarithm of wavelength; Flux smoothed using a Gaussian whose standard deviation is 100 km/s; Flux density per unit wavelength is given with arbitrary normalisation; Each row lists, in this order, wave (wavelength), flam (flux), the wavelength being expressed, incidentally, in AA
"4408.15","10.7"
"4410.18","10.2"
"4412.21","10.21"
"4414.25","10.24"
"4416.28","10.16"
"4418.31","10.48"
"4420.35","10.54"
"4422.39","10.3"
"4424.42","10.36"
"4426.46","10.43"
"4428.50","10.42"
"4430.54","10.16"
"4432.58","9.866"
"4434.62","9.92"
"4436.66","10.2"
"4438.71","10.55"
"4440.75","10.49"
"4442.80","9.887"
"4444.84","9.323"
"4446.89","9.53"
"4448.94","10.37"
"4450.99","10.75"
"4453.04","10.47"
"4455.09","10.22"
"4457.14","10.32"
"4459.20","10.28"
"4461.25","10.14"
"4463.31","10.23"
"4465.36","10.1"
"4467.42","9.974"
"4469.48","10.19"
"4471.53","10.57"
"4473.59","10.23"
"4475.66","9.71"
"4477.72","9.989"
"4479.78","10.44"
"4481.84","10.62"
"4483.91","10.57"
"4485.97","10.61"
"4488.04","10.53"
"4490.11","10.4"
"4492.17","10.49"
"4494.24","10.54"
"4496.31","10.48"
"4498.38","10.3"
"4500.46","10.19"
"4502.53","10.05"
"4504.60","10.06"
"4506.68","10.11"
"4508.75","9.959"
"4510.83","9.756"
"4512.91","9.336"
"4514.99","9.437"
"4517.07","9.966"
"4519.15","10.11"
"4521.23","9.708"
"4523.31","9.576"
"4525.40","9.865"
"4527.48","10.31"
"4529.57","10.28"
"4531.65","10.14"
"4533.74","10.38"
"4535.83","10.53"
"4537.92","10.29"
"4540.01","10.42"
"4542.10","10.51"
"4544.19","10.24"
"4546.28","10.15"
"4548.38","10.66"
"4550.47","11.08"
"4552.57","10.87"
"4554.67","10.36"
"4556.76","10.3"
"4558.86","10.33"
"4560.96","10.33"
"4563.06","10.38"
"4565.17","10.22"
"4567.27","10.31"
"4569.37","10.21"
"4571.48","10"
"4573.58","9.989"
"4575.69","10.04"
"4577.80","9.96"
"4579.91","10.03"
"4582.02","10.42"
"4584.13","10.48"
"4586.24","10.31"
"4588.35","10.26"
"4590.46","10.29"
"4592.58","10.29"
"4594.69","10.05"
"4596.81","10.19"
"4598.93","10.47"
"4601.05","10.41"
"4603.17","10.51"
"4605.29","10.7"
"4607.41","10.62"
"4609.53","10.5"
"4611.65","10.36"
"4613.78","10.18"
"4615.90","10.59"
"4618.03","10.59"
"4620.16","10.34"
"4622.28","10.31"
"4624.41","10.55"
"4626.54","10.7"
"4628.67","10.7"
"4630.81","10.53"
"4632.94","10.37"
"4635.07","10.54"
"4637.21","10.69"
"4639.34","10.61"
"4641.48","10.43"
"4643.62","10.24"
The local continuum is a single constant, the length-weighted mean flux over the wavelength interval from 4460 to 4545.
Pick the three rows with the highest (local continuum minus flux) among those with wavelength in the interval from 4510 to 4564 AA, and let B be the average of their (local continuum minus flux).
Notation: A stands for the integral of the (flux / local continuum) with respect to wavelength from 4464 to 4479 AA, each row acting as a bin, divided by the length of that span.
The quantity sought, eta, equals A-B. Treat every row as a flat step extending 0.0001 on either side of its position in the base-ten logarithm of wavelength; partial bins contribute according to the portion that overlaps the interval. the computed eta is 0.3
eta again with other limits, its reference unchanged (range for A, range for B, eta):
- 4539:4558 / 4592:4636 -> 1.0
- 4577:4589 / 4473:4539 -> 0.3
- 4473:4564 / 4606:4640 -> 1.1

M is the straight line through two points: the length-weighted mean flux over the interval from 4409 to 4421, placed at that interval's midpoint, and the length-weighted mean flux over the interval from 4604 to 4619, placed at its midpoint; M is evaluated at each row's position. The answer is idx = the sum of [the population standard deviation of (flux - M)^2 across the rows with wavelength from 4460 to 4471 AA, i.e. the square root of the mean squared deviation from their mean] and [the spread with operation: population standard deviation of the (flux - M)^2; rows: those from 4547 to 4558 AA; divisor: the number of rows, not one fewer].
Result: 0.20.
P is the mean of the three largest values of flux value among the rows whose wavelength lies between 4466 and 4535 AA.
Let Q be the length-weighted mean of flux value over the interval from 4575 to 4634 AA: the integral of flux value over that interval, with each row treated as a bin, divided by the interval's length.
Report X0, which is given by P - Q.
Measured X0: 0.2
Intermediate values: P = 10.6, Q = 10.39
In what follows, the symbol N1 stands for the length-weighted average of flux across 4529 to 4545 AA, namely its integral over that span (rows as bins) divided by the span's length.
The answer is 10.4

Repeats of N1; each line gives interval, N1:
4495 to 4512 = 10.1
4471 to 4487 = 10.3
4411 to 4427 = 10.3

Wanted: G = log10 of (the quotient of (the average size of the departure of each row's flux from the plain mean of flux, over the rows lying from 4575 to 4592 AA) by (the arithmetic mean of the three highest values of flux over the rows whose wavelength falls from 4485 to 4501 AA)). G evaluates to -1.8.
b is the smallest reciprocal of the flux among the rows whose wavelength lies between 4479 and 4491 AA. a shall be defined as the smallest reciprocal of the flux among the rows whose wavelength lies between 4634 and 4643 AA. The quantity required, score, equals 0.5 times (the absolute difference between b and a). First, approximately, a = 0.0935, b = 0.0942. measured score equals 0.0003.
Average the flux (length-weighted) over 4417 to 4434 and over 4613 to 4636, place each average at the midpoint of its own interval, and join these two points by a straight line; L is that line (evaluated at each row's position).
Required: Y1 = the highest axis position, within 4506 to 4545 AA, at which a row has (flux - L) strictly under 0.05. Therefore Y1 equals 4544.19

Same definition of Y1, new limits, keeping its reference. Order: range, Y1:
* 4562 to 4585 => 4584.13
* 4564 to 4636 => 4635.07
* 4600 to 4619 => 4613.78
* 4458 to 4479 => 4477.72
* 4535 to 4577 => 4575.69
